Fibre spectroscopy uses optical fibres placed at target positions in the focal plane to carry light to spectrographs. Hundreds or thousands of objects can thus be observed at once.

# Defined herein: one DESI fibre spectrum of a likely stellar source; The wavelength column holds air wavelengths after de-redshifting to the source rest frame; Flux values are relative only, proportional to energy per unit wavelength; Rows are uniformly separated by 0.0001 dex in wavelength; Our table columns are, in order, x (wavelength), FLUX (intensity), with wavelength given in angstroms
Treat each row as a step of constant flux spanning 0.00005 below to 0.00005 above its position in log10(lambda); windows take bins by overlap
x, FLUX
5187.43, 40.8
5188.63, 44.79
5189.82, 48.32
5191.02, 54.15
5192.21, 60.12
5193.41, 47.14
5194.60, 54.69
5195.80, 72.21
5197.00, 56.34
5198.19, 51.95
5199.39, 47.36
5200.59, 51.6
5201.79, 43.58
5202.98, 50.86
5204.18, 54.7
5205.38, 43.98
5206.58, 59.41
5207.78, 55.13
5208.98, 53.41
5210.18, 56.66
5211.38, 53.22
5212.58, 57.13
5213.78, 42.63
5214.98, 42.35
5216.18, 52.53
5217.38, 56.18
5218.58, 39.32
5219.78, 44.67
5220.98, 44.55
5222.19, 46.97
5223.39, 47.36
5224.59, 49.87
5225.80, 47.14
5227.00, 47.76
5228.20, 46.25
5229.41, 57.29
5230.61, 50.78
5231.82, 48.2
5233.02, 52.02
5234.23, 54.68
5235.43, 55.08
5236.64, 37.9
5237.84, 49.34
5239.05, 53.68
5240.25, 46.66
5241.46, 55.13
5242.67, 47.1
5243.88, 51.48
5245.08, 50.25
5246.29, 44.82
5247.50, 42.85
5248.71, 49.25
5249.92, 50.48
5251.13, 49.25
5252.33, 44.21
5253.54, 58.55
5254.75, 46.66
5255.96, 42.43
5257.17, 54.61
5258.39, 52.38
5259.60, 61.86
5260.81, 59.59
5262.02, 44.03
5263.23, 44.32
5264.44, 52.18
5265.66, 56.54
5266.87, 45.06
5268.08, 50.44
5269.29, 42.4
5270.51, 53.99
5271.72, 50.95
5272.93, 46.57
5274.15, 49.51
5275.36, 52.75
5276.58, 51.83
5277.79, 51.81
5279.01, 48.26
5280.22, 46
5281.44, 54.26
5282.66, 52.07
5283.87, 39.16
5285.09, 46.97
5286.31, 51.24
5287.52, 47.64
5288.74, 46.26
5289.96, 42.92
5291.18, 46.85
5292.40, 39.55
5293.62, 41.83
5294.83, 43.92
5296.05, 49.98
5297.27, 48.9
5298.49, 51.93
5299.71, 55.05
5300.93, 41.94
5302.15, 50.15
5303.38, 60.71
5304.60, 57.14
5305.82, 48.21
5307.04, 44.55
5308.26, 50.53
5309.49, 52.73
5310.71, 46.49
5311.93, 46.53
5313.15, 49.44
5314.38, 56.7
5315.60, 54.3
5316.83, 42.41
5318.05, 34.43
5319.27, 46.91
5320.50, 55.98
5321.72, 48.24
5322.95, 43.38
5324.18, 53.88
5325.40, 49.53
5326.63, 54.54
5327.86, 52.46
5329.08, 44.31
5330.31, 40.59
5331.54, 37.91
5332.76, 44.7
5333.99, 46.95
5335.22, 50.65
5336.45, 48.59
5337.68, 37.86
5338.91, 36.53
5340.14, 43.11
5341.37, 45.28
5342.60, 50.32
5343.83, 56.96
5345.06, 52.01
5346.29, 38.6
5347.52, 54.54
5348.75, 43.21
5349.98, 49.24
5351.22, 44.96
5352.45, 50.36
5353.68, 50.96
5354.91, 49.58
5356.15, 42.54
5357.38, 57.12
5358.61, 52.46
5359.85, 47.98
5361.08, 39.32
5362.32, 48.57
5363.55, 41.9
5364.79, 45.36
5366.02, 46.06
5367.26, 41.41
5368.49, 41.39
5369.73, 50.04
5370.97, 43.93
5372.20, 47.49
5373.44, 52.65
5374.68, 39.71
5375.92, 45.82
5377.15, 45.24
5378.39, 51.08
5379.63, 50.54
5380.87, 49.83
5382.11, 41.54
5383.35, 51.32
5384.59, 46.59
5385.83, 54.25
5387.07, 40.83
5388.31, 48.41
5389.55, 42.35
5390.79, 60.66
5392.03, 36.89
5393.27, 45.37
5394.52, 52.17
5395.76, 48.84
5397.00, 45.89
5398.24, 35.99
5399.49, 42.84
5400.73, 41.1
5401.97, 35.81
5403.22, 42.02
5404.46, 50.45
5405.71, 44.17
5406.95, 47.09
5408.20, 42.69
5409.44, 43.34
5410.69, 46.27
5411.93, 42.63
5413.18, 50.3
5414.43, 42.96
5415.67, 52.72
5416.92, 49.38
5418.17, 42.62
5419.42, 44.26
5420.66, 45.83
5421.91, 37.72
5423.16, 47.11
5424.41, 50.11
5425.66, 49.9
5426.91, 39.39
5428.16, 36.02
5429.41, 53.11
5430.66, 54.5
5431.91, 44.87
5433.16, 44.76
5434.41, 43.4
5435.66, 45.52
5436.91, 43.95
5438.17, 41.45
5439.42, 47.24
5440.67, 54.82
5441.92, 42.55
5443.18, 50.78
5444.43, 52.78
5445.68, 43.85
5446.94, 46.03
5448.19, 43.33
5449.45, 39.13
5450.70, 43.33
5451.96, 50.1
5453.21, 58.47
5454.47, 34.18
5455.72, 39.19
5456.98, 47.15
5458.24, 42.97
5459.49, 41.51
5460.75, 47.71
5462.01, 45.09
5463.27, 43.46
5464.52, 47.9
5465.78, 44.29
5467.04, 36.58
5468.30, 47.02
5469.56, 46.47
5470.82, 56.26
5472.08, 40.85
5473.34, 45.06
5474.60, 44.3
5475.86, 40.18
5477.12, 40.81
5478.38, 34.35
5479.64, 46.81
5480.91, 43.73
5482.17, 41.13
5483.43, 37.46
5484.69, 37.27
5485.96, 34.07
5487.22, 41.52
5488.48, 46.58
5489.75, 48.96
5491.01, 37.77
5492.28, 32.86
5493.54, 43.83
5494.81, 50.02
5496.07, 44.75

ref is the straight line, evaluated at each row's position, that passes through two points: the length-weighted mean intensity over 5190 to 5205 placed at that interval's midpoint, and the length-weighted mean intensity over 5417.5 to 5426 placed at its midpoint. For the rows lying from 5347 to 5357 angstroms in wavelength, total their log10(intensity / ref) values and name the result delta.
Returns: 0.0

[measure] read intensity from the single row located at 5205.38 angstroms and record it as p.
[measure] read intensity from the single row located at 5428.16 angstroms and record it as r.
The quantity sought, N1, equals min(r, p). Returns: 36.0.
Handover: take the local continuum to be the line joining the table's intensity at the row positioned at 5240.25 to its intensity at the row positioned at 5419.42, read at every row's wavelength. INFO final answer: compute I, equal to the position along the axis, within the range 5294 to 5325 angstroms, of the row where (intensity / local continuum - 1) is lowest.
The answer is 5318.05 angstroms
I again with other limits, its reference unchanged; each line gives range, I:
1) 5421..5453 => 5428.16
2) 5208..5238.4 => 5236.64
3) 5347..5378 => 5361.08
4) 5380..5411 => 5401.97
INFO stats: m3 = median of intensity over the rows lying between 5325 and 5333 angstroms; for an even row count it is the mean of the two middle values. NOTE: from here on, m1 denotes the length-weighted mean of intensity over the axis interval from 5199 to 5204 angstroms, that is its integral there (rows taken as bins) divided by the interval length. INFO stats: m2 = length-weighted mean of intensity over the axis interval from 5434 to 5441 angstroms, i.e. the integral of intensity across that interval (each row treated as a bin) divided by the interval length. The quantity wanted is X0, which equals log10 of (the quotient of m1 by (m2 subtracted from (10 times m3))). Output -0.91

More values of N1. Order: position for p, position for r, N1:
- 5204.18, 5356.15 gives 42.5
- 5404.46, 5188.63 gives 44.8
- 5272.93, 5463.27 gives 43.5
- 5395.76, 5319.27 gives 46.9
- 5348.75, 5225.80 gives 43.2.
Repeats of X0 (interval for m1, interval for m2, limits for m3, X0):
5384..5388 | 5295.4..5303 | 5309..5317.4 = -0.97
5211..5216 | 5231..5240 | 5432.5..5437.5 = -0.91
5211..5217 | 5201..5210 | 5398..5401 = -0.86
